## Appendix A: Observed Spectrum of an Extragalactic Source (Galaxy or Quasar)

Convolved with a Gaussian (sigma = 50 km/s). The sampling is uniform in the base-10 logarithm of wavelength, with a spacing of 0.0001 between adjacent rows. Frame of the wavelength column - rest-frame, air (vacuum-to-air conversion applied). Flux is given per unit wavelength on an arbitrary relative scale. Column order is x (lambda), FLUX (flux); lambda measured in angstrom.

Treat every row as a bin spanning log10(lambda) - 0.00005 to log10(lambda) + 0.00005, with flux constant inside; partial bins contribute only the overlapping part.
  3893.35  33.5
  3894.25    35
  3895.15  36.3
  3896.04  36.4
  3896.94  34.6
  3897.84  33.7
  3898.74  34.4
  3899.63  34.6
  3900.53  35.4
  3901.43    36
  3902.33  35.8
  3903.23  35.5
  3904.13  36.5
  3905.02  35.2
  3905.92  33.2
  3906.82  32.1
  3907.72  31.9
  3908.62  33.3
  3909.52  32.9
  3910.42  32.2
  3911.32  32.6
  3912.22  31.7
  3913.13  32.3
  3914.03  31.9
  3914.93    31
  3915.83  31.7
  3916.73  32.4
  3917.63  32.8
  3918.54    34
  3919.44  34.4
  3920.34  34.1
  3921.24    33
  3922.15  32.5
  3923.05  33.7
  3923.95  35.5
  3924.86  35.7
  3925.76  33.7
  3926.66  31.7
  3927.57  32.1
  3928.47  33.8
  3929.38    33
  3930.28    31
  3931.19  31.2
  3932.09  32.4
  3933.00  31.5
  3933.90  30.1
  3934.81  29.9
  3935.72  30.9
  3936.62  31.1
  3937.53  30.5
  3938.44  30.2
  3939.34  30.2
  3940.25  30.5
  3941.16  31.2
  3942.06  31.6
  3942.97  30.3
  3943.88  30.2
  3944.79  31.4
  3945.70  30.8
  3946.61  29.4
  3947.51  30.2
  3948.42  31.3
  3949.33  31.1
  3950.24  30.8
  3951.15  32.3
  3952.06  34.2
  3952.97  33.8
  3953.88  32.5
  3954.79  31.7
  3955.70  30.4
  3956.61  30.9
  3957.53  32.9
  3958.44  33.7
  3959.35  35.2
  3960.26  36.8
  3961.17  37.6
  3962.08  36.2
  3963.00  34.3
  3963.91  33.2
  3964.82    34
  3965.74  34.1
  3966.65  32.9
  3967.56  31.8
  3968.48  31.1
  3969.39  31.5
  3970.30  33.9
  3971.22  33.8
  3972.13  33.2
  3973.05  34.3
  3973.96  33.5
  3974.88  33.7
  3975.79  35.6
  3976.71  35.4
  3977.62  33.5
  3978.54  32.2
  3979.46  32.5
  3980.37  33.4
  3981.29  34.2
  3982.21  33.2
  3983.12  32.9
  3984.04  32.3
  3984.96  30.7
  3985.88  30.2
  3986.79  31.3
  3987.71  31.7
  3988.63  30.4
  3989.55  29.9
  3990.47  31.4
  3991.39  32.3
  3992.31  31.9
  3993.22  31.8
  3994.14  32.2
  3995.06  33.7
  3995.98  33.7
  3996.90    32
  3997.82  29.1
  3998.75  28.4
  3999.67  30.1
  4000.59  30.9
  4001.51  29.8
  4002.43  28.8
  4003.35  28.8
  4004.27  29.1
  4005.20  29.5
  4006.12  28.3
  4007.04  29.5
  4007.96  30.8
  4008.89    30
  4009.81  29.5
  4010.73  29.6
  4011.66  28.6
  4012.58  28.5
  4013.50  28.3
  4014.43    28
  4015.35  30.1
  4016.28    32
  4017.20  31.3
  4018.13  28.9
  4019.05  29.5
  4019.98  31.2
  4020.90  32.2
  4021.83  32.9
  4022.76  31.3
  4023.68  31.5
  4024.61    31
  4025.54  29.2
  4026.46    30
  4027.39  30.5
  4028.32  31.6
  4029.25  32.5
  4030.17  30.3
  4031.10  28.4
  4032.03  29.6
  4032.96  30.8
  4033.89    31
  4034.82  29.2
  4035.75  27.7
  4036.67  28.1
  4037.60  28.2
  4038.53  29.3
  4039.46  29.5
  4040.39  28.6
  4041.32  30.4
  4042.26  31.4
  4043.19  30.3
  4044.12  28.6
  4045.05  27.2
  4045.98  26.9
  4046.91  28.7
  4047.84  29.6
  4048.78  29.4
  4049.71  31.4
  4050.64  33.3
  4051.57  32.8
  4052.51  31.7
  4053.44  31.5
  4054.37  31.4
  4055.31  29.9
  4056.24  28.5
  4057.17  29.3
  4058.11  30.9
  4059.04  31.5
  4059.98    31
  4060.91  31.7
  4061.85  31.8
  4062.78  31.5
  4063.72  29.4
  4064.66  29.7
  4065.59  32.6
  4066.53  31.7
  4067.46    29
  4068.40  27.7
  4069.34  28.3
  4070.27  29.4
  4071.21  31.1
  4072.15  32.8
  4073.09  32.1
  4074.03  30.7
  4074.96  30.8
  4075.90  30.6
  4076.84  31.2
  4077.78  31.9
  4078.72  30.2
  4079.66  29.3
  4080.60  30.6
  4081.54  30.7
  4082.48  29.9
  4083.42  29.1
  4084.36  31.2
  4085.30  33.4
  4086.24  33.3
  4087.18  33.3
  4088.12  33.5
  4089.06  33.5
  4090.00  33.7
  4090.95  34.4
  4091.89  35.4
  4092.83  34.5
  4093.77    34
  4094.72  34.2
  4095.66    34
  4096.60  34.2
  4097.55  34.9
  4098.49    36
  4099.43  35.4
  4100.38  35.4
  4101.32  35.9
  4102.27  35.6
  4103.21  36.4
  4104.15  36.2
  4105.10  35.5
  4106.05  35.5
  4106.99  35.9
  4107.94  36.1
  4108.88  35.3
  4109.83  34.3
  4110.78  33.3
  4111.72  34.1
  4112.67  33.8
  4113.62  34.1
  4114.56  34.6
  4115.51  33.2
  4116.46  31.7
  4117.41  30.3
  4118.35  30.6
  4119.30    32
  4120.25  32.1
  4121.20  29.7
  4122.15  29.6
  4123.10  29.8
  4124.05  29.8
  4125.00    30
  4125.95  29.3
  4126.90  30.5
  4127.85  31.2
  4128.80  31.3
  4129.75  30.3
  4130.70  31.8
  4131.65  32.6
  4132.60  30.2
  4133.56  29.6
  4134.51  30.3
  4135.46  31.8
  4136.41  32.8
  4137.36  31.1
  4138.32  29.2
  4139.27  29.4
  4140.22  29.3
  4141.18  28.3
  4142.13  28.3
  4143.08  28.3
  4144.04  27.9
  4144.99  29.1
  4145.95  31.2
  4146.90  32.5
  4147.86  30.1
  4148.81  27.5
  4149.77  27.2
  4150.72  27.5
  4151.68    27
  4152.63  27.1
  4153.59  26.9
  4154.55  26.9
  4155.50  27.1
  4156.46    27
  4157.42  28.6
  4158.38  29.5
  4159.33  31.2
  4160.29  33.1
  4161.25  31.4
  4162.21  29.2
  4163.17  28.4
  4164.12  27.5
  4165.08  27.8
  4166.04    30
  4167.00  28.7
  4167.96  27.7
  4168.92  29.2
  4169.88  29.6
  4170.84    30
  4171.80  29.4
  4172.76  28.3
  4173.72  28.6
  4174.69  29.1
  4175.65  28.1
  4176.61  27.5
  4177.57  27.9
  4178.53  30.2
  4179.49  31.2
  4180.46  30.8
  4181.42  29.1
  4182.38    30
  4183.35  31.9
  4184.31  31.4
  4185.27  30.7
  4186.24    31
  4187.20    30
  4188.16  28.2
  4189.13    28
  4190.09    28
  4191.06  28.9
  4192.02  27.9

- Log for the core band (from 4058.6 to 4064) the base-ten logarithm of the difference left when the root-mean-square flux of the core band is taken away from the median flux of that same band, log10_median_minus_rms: -0.47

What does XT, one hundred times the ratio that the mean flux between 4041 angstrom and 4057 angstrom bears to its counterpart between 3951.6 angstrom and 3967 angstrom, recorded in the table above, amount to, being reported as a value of 89.3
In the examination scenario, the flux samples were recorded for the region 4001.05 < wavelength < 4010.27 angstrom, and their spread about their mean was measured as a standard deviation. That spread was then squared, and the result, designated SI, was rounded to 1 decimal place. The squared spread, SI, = 0.5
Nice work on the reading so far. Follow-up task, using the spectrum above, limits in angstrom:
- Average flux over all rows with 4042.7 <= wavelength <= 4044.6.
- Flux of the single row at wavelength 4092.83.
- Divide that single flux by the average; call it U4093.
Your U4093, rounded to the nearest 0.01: 1.17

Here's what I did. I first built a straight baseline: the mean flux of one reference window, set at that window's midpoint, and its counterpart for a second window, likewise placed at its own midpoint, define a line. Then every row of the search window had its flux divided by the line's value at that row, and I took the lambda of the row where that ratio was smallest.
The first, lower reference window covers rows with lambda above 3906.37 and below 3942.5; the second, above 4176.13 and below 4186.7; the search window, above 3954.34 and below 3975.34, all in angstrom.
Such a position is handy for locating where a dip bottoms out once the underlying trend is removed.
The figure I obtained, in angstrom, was 3955.70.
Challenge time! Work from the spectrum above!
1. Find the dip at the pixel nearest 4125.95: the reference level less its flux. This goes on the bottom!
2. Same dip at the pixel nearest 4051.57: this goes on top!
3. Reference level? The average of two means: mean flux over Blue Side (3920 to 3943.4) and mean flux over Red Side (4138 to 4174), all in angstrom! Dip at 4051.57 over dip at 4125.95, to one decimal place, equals -2.2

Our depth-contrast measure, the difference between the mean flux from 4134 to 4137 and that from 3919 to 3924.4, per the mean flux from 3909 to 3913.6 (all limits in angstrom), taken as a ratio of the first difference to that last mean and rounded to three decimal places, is -0.069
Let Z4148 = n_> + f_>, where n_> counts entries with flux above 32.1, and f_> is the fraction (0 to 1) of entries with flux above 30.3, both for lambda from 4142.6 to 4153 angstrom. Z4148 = 1.2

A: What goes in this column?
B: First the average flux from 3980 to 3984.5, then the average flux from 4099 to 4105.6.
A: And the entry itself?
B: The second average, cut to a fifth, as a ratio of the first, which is 0.215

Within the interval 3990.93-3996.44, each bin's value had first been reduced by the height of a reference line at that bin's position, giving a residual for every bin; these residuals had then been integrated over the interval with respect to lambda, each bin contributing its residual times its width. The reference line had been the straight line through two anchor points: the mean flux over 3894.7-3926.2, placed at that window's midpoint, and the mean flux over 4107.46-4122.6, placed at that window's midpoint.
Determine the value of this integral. -4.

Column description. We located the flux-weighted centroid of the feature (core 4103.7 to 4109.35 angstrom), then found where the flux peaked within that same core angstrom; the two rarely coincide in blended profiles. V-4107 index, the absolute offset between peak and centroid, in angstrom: 2.4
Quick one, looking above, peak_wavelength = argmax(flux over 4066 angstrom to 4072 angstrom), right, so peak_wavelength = 4066.53 angstrom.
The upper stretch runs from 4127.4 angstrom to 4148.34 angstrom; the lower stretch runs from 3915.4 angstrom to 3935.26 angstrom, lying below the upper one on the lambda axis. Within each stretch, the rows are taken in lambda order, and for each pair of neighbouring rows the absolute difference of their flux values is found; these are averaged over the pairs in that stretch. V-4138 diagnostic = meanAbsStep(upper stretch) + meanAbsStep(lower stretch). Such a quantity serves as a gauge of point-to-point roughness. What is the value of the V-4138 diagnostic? 2.02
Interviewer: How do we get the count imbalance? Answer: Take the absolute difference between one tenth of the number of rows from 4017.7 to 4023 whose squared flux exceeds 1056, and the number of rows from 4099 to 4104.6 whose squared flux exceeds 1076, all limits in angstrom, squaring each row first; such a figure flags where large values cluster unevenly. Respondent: 5.9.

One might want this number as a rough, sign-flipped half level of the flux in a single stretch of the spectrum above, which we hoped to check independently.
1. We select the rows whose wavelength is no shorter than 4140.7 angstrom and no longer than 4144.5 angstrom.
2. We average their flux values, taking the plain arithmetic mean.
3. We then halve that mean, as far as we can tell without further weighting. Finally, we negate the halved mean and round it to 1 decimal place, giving -14.1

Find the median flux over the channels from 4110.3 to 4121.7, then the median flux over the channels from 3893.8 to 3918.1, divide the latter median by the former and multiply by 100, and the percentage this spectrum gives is 102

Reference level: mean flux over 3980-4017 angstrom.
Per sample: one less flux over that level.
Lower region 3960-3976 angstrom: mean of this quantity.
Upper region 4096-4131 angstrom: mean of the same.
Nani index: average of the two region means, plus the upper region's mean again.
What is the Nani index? -0.17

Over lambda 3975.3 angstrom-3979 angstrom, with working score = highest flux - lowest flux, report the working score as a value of 3.4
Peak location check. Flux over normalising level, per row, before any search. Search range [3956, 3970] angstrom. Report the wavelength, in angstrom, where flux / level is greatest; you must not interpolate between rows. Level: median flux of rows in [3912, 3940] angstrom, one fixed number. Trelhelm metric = 3961.17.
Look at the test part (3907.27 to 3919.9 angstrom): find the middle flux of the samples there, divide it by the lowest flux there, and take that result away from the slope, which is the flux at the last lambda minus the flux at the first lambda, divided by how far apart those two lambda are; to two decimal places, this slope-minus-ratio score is -0.83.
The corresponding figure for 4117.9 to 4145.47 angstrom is -1.13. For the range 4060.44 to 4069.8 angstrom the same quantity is -1.51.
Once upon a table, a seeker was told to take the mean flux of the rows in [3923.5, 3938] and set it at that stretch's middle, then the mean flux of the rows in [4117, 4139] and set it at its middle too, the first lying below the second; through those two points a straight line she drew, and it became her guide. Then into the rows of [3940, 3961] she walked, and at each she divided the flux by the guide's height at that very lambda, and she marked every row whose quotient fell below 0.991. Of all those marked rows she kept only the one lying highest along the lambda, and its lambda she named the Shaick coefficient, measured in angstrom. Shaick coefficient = 3956.61 angstrom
